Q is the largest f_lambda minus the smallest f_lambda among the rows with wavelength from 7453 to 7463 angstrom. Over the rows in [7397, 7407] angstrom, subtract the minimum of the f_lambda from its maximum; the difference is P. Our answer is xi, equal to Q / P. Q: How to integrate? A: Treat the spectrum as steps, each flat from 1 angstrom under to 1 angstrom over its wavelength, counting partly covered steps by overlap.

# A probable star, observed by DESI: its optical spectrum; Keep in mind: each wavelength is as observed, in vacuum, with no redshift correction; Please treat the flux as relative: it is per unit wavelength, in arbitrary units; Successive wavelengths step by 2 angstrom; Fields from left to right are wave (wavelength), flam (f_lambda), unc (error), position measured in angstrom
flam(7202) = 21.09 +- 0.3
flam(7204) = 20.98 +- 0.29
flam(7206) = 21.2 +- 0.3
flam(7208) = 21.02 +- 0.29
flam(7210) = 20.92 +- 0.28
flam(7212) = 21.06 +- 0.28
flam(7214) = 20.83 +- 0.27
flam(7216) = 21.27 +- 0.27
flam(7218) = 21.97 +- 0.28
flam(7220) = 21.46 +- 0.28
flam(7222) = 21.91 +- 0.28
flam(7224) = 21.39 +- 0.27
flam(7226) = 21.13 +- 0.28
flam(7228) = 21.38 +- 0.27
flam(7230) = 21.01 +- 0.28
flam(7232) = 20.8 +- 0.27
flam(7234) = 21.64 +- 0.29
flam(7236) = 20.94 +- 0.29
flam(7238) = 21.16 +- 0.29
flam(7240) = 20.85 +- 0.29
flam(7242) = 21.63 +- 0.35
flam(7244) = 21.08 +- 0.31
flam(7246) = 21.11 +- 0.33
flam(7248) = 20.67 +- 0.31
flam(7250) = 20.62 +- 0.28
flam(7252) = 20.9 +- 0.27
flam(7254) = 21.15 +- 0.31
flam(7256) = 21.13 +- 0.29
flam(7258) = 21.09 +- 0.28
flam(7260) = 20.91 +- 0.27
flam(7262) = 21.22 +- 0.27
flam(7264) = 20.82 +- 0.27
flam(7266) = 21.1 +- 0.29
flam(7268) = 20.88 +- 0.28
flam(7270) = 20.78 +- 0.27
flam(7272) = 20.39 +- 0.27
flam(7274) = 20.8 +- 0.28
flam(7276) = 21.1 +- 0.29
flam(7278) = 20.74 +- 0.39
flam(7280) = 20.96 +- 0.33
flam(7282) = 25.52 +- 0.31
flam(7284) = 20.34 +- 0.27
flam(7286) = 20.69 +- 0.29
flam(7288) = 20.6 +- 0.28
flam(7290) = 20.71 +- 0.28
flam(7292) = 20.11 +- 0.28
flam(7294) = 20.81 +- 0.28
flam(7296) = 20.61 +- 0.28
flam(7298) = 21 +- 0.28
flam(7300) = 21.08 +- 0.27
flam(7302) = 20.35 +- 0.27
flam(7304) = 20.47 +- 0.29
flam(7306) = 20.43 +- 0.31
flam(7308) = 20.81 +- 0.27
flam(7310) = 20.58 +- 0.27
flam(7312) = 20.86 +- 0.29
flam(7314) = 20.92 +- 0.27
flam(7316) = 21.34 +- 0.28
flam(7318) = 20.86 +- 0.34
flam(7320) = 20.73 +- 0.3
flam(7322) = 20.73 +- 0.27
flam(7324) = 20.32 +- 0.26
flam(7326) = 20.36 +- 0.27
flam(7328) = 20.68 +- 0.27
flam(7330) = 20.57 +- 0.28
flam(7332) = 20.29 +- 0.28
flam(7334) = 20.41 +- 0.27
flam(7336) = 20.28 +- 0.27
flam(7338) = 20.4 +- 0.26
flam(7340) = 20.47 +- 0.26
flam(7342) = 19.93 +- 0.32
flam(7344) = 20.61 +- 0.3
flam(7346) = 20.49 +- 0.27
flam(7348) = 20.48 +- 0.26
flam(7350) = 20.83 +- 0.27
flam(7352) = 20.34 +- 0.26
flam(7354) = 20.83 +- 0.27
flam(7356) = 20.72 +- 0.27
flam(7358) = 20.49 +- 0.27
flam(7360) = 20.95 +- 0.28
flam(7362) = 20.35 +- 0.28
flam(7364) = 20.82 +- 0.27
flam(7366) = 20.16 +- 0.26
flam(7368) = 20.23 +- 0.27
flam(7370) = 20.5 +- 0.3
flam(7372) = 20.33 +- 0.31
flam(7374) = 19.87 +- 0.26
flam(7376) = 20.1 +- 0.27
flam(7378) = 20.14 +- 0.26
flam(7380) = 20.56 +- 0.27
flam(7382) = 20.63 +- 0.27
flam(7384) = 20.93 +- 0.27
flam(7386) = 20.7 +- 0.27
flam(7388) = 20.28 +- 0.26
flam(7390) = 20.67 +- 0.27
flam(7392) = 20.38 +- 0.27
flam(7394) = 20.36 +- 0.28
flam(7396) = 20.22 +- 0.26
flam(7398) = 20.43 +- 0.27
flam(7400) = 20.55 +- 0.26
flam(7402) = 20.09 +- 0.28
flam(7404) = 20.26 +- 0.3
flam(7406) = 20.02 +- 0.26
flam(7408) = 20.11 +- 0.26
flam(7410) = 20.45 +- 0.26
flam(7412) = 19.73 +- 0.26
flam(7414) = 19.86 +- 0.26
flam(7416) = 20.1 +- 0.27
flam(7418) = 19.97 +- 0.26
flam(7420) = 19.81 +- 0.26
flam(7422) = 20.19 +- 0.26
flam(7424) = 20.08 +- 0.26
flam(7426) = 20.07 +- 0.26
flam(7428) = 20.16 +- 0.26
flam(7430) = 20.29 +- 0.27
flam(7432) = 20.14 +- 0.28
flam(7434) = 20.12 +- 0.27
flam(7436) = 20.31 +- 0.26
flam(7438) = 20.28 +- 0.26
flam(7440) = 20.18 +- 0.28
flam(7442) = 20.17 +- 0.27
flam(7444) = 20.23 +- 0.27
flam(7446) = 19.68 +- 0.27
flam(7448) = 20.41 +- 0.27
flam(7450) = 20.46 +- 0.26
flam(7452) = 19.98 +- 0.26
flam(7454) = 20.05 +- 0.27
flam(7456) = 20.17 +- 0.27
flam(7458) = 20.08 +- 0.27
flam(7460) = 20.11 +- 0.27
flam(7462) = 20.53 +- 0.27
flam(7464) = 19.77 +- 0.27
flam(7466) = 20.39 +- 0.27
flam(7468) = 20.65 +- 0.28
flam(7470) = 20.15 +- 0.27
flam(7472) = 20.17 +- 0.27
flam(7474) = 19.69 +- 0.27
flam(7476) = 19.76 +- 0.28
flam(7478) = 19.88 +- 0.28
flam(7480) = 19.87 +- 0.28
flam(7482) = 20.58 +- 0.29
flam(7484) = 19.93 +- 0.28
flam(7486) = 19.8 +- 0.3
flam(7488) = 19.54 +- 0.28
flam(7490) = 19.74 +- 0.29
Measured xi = 0.9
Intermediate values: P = 0.53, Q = 0.48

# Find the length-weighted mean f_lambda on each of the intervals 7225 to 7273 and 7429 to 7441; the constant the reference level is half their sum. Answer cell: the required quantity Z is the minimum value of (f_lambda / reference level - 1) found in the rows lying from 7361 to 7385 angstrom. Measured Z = -0.036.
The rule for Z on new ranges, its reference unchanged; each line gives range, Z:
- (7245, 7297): -0.025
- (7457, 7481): -0.045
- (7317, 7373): -0.033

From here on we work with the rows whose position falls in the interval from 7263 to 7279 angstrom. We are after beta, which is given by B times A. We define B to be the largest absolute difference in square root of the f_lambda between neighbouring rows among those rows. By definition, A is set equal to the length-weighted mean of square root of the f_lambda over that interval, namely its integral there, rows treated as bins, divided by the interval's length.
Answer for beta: 0.21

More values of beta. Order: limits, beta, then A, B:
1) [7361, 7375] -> 0.33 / 4.51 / 0.07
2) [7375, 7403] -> 0.23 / 4.52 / 0.05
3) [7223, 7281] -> 0.42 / 4.58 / 0.09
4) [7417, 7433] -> 0.19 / 4.48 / 0.04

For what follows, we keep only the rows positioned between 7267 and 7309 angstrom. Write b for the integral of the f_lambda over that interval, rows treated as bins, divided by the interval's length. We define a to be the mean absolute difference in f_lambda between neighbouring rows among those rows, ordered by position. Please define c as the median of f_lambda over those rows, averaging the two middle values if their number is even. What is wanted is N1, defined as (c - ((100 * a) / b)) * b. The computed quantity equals 357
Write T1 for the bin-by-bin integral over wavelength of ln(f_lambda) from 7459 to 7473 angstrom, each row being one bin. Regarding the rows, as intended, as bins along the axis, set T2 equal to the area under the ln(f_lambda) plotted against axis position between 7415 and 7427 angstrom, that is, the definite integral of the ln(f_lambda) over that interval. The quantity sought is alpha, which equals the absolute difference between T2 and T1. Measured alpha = 6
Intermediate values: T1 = 42.1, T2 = 36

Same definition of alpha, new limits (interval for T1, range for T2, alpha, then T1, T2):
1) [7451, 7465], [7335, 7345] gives 12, 42.0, 30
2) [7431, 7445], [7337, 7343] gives 24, 42.1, 18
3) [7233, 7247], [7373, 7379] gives 25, 42.8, 18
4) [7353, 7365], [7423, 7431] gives 12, 36.4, 24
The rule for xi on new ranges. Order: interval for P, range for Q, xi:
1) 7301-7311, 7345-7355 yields 1.1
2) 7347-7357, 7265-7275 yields 1.4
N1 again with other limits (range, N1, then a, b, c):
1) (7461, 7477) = 367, 0.39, 20.14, 20.2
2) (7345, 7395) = 390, 0.30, 20.49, 20.5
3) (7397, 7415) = 377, 0.28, 20.17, 20.1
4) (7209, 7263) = 412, 0.35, 21.16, 21.1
